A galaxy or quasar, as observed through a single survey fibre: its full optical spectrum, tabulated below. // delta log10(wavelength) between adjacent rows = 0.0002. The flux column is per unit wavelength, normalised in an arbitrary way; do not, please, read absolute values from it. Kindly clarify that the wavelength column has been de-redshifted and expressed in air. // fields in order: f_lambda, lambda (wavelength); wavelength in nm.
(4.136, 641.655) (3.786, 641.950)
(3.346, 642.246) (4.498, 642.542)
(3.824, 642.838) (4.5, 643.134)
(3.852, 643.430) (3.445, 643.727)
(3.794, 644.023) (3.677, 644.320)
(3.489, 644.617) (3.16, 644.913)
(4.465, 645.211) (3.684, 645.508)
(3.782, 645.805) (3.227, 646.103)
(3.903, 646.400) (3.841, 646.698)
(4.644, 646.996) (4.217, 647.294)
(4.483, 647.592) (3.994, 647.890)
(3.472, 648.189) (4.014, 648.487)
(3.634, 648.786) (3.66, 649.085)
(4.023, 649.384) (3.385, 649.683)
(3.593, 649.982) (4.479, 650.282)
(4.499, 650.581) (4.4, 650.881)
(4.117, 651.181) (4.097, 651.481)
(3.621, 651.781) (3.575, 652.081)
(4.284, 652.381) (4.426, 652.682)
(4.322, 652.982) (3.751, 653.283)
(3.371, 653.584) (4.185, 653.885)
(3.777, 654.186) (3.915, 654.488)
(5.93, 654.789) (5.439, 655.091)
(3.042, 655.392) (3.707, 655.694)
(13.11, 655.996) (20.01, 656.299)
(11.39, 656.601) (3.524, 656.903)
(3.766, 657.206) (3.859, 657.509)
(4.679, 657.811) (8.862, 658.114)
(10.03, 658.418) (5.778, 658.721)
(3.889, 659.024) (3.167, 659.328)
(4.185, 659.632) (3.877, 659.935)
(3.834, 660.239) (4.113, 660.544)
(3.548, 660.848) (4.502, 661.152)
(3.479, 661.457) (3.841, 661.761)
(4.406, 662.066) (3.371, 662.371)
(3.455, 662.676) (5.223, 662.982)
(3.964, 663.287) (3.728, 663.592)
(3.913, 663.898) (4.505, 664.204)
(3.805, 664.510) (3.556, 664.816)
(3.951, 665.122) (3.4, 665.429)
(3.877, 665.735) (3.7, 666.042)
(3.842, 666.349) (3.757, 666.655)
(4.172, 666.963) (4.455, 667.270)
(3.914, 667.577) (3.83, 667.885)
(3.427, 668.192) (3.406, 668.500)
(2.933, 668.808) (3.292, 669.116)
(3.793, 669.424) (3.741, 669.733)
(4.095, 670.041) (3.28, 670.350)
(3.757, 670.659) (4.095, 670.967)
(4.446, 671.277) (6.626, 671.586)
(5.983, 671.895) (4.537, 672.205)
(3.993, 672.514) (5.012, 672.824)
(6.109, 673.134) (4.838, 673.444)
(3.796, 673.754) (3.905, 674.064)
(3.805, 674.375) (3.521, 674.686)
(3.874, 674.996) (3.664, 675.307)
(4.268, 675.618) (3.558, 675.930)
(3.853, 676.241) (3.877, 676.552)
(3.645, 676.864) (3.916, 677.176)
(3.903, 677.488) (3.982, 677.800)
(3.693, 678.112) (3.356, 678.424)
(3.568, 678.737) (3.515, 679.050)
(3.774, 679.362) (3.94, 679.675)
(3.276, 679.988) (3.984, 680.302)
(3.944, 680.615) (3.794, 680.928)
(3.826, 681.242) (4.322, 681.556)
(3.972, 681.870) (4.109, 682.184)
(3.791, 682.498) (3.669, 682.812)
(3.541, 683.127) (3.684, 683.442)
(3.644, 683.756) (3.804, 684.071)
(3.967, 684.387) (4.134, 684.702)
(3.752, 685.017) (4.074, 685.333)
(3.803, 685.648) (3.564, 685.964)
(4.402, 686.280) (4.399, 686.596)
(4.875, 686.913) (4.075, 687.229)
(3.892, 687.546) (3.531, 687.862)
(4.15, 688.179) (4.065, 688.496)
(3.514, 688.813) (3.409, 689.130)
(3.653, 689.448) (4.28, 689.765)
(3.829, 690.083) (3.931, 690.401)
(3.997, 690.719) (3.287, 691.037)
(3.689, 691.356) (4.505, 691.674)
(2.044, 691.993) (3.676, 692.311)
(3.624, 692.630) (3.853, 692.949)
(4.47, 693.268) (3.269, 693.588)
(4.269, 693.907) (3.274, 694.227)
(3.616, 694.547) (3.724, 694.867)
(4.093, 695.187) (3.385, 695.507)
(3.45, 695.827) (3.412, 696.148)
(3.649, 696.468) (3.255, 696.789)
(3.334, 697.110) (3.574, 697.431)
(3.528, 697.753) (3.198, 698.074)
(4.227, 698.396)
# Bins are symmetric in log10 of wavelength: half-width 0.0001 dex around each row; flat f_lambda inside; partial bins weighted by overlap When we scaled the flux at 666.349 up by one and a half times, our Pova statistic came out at 5.8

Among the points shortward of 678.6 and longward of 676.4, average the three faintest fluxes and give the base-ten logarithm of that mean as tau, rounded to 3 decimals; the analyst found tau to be 0.552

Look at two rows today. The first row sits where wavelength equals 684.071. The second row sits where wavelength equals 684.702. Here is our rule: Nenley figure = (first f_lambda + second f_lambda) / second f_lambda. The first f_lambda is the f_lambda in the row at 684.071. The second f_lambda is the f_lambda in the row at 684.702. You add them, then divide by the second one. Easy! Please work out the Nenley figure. 1.92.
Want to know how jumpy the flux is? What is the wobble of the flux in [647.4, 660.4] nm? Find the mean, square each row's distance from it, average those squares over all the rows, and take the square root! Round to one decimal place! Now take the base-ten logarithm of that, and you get 0.5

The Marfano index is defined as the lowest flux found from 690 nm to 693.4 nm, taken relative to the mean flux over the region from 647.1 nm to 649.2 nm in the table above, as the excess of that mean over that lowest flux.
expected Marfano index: 1.9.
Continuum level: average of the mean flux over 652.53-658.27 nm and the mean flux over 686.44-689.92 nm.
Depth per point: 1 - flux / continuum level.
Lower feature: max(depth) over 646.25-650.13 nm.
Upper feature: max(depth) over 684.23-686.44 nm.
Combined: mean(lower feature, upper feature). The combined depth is 0.31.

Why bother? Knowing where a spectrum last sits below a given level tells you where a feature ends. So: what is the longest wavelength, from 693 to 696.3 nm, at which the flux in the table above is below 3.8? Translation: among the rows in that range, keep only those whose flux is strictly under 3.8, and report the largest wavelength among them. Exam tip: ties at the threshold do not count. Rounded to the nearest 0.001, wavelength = 696.148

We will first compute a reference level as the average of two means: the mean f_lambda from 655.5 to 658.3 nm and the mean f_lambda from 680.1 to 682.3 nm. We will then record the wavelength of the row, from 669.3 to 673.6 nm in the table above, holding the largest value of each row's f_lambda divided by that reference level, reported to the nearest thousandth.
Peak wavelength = 671.586 nm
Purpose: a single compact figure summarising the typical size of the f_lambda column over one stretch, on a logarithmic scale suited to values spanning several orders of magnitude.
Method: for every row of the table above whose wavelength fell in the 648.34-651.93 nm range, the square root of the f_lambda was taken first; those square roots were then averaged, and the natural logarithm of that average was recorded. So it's 0.69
